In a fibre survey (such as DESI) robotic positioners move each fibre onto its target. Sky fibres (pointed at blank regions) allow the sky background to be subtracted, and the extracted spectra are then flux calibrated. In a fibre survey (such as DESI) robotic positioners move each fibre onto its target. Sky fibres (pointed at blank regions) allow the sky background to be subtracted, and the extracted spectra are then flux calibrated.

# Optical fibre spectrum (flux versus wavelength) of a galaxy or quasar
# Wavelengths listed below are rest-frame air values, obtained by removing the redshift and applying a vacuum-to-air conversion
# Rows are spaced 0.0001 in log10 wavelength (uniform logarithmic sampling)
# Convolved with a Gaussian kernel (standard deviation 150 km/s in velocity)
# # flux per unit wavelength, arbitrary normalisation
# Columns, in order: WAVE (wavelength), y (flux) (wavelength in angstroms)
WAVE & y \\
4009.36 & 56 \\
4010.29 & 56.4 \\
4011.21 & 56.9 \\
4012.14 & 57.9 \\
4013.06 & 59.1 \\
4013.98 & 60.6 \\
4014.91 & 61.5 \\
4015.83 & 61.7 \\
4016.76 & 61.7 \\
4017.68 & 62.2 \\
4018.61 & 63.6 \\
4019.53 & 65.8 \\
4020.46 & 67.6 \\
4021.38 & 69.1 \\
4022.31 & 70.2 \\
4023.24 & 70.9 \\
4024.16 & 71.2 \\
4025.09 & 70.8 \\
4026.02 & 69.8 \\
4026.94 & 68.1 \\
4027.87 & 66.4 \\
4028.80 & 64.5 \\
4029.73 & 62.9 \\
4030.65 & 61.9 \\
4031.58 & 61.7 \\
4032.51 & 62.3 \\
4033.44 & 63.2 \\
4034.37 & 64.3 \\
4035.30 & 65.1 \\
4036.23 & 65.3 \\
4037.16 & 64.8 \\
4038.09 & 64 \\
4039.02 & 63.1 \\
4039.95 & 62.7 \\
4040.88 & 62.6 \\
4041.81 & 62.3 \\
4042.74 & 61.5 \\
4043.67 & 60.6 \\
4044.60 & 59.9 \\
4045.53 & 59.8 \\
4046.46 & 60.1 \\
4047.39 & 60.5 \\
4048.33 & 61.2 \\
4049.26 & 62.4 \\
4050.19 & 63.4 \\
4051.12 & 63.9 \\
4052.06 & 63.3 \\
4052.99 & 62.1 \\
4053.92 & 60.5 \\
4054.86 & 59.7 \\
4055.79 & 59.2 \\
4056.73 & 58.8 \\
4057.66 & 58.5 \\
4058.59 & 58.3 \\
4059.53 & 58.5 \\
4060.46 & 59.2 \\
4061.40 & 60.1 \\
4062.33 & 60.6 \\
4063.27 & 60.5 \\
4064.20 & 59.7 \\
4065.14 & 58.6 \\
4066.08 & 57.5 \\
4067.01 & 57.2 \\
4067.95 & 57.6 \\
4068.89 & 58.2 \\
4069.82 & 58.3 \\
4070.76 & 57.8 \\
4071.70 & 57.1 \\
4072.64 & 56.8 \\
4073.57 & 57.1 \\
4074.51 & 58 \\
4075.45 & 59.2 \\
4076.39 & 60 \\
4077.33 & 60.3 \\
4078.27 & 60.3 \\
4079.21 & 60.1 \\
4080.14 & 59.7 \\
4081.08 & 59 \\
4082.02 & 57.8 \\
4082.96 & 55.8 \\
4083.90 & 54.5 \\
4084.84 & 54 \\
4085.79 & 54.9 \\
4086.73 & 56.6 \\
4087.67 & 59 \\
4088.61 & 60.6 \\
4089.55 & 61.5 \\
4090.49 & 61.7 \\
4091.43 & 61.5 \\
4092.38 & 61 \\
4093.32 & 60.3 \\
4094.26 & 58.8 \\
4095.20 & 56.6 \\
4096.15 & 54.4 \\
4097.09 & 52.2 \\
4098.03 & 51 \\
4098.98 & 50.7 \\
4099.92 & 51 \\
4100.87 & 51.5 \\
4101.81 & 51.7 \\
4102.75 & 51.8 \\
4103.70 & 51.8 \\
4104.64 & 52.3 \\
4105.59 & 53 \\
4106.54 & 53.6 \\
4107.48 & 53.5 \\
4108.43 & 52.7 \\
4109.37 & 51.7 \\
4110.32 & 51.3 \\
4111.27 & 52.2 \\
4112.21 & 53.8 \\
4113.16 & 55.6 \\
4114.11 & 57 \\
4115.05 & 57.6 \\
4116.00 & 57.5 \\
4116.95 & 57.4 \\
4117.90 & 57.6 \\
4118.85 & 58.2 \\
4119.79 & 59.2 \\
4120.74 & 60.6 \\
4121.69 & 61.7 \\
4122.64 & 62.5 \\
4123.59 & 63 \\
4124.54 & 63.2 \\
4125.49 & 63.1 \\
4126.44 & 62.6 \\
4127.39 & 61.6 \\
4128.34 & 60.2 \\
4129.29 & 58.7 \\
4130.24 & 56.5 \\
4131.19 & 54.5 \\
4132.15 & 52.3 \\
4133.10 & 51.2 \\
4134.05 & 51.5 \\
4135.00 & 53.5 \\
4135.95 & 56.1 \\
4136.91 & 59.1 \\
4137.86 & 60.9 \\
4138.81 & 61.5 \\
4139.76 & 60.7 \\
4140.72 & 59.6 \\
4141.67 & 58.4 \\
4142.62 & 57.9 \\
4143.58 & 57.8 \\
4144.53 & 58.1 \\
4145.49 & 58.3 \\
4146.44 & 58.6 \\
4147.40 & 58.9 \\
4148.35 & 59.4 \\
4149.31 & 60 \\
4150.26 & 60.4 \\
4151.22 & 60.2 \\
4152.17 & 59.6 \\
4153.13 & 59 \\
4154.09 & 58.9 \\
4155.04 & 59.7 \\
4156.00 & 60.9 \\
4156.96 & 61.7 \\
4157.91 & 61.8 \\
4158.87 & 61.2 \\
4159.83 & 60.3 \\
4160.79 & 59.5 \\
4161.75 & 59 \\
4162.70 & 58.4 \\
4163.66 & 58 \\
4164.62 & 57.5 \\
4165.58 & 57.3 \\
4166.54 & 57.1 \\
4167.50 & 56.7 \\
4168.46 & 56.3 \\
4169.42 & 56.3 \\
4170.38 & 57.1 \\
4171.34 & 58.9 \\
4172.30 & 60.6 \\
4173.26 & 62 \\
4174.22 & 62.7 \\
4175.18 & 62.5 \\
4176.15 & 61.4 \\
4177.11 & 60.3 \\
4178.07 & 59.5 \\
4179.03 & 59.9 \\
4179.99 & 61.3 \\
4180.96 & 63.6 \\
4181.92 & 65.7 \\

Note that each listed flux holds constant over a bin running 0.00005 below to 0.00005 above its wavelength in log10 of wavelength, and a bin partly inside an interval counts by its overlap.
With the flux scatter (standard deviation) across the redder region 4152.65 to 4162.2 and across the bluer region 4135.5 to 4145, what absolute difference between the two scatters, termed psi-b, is 0.5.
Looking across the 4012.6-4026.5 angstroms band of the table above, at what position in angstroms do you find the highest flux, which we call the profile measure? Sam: 4024.16 angstroms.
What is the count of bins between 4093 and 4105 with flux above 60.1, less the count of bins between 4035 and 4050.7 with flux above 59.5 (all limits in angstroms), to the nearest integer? -16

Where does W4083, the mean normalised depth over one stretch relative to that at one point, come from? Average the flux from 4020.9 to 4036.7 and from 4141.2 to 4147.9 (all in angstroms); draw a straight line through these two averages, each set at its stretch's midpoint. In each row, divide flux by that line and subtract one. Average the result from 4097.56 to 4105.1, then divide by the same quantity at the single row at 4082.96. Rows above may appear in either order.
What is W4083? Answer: 1.5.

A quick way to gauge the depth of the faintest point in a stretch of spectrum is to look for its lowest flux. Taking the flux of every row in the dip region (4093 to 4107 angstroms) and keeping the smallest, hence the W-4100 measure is 50.7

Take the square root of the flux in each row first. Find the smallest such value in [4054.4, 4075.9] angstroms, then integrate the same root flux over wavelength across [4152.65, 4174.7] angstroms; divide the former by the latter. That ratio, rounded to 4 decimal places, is 0.0444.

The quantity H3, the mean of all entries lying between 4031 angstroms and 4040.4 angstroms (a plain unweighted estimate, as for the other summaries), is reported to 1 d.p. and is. 63.6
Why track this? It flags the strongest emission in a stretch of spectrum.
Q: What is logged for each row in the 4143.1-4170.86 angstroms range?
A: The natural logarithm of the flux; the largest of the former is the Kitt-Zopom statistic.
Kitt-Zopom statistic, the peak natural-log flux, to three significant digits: 4.12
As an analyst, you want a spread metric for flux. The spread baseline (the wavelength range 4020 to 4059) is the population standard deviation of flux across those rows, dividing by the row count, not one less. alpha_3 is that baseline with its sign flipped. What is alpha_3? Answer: -3.6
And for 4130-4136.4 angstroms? -2.0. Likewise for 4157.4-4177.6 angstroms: -2.1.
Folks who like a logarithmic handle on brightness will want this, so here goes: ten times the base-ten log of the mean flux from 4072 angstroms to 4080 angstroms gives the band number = 17.7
